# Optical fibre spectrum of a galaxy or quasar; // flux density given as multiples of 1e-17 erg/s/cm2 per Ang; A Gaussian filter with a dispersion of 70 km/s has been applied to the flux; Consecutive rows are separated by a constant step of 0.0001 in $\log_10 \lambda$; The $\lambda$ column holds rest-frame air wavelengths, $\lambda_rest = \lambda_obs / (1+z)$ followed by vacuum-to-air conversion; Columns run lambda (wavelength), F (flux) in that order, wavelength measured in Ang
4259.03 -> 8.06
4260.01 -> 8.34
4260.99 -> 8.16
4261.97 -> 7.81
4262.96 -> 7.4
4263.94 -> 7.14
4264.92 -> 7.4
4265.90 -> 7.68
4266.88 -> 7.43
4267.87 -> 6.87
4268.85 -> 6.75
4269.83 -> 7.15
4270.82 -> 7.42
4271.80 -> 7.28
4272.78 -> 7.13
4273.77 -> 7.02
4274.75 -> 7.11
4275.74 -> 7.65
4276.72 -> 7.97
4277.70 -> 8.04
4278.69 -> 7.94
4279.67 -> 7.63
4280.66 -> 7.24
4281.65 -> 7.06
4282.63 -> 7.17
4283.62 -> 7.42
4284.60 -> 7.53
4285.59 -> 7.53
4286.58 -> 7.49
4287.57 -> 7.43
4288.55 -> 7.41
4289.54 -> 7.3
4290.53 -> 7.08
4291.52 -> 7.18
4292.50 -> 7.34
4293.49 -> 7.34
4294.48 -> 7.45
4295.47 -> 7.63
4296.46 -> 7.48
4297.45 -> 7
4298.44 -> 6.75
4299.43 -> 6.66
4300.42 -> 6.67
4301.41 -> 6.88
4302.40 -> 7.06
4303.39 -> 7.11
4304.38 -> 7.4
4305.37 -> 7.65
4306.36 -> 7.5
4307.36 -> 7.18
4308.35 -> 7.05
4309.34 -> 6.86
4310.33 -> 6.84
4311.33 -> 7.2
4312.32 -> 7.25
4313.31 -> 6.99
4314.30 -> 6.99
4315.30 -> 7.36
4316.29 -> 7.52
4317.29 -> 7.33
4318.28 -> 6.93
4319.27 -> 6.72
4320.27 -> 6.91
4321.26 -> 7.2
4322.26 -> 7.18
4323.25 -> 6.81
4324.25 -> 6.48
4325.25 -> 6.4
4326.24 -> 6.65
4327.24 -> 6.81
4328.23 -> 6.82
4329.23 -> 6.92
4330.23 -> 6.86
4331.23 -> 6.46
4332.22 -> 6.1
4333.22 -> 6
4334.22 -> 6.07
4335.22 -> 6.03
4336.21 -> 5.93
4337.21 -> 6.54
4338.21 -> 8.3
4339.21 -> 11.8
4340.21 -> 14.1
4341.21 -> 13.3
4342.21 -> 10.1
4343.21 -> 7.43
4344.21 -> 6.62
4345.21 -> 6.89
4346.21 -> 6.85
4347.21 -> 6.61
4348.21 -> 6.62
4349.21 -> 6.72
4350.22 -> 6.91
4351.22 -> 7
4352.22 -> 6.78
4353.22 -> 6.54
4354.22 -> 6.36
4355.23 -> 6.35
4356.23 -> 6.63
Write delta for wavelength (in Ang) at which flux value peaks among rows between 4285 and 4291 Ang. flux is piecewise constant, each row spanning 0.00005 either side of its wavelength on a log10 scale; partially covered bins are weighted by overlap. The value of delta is 4285.59 Ang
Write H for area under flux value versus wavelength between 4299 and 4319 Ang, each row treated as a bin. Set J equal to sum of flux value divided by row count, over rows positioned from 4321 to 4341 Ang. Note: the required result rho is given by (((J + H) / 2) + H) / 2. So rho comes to 109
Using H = 142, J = 7.27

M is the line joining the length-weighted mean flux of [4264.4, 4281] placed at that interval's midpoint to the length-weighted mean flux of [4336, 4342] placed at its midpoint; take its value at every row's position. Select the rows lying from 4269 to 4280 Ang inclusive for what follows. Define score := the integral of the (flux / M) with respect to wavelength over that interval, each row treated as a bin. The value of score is 11.0 Ang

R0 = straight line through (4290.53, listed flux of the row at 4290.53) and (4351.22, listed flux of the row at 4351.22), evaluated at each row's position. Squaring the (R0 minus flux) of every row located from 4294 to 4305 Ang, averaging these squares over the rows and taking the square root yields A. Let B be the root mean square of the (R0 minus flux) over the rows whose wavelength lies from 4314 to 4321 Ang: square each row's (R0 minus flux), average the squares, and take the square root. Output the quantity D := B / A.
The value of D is 0.8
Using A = 0.33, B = 0.28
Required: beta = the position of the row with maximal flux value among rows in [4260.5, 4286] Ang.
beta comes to 4260.99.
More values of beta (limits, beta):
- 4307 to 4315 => 4312.32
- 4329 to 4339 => 4338.21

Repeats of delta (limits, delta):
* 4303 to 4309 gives 4305.37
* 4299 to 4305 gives 4304.38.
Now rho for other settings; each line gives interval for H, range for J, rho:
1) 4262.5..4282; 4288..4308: 110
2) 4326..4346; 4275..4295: 119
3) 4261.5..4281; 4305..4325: 110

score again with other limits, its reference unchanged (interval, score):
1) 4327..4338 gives 7.2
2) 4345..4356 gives 6.9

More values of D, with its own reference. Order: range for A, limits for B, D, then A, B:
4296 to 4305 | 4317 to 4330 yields 1.1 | 0.29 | 0.31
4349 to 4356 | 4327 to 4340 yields 3.7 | 0.41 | 1.52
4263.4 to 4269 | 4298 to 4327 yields 0.9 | 0.34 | 0.31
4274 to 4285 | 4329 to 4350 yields 4.6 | 0.55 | 2.49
